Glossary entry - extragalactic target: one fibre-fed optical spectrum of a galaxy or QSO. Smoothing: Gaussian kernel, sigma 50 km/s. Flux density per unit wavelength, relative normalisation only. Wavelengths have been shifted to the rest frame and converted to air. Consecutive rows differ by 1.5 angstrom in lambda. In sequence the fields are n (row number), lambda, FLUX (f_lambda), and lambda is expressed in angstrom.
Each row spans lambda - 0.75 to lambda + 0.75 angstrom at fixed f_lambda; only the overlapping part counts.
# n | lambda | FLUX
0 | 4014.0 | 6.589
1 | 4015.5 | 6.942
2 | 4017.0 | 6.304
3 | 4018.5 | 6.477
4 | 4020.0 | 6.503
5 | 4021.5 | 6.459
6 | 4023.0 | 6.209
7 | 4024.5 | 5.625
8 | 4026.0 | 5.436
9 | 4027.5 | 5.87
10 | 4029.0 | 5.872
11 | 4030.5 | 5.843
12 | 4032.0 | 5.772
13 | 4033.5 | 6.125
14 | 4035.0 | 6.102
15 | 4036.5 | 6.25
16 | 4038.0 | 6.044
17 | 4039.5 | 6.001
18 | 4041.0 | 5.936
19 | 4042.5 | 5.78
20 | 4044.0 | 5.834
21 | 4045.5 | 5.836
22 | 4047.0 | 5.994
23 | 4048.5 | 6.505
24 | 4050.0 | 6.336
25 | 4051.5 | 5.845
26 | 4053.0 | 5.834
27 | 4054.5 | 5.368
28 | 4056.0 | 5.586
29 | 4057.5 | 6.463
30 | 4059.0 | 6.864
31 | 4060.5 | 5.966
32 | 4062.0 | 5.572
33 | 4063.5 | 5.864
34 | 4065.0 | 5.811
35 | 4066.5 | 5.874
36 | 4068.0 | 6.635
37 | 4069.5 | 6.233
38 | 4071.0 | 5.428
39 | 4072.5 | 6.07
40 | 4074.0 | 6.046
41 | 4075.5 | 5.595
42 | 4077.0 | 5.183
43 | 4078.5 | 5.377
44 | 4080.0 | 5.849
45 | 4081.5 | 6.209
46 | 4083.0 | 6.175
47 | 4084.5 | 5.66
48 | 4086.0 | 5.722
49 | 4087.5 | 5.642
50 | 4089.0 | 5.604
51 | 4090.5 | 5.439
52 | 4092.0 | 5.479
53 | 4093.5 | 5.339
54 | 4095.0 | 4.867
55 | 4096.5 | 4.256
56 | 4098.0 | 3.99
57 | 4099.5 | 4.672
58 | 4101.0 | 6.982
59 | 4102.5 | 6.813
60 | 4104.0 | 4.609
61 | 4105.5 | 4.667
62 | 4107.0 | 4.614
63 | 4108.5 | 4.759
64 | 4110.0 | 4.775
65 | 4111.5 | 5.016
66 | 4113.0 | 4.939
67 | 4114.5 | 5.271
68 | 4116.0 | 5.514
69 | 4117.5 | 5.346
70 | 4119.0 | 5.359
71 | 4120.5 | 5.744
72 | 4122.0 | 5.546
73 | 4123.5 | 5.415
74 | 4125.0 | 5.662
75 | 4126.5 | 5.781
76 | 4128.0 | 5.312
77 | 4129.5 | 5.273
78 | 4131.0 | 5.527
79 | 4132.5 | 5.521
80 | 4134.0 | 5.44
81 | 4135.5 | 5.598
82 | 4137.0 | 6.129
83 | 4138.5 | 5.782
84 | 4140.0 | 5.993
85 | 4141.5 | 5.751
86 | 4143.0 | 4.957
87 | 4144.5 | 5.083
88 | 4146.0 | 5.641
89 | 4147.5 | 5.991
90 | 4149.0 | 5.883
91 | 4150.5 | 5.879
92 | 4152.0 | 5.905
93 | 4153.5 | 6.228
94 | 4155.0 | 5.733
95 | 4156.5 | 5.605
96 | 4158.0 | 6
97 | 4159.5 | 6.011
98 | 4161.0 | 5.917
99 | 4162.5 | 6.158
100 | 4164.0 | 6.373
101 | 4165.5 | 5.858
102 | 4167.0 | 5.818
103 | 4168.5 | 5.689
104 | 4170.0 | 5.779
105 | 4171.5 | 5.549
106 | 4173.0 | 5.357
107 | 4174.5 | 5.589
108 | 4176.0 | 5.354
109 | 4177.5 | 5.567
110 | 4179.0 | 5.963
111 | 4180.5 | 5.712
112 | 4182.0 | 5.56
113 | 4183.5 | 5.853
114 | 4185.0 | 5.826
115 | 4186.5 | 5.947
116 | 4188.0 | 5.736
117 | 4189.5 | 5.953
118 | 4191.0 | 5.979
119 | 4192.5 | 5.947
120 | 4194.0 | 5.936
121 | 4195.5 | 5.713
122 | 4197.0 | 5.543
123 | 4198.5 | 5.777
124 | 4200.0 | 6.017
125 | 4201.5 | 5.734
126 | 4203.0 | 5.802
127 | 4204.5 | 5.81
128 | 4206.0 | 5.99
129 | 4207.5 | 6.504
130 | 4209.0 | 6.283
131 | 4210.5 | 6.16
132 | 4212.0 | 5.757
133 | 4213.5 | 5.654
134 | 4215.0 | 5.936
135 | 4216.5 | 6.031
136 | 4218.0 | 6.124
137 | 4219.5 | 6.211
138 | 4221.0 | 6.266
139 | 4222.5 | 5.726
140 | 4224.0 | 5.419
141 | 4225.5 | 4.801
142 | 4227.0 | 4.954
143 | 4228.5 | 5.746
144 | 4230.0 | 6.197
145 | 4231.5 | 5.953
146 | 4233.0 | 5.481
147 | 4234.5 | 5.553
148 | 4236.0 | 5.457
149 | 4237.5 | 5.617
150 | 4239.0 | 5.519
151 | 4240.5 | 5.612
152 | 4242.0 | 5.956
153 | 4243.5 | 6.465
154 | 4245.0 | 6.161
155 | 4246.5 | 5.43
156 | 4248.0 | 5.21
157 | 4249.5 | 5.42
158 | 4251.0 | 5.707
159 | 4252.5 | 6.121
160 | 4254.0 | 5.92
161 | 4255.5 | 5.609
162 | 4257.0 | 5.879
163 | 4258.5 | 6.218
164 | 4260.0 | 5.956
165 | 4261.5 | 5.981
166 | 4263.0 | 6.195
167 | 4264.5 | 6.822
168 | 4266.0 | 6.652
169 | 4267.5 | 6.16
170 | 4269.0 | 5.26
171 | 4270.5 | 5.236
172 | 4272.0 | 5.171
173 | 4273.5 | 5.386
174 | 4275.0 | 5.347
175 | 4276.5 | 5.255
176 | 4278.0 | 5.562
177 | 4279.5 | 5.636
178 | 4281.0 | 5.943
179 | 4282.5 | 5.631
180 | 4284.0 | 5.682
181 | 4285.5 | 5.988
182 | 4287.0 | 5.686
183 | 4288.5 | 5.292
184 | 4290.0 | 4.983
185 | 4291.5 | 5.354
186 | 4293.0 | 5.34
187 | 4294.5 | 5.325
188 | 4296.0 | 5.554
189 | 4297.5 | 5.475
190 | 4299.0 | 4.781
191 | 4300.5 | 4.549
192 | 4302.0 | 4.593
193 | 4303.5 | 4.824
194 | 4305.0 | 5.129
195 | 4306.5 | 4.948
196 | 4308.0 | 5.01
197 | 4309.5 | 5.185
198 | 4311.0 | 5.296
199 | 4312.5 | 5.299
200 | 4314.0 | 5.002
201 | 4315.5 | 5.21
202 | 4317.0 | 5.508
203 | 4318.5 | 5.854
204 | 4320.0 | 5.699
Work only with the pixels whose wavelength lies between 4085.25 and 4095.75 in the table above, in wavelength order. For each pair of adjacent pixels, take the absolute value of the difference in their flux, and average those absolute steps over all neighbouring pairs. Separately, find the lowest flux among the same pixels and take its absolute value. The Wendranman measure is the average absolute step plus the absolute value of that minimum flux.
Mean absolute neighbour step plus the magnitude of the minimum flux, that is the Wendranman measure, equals 5.0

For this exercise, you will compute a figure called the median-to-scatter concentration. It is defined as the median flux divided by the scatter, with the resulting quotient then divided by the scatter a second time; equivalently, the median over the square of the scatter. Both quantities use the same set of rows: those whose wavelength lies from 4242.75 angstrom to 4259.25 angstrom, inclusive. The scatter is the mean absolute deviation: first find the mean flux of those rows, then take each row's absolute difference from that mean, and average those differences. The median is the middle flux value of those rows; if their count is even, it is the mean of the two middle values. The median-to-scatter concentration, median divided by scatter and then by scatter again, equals 56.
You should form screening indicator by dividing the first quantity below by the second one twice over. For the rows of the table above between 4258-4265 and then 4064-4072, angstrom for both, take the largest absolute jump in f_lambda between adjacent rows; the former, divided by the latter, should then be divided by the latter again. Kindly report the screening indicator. 1.0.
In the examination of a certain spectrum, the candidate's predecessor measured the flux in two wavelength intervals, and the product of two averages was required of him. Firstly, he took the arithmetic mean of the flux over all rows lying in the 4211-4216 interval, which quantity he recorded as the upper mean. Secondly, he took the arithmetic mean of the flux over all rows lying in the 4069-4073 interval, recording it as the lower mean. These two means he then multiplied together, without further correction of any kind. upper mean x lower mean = 34.2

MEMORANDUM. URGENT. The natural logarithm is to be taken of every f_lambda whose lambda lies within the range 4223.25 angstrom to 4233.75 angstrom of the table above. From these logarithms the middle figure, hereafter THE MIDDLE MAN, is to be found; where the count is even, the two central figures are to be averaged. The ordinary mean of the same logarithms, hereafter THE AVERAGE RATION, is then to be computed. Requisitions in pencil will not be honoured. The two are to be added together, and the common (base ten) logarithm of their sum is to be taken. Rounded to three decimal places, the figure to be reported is 0.532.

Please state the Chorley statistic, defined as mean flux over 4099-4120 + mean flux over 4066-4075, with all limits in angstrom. 11.29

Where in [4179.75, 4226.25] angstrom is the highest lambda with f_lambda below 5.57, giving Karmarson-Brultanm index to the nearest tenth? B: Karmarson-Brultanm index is 4225.5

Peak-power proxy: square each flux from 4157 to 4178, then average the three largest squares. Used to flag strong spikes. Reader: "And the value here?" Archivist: 38.2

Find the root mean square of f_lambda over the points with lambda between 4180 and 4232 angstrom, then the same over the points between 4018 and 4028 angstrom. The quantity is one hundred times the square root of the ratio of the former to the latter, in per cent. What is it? 98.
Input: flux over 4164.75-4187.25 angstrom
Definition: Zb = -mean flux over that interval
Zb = -5.69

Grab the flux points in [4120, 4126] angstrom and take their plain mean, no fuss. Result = 5.59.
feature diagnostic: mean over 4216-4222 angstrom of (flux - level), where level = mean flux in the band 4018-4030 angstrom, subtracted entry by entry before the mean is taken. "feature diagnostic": 0.10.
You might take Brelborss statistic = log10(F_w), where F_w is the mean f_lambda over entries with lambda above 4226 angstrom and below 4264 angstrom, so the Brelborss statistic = 0.761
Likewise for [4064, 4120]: 0.737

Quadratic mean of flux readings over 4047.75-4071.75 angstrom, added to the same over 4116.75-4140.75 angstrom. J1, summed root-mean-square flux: 11.6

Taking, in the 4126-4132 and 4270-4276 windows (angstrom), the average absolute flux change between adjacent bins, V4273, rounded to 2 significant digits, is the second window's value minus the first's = -0.15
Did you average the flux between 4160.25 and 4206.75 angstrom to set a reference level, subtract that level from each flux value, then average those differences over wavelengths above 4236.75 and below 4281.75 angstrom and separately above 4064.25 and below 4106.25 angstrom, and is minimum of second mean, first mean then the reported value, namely -0.22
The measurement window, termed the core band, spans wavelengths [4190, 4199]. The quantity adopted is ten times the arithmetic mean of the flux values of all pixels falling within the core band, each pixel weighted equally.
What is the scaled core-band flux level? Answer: 58.2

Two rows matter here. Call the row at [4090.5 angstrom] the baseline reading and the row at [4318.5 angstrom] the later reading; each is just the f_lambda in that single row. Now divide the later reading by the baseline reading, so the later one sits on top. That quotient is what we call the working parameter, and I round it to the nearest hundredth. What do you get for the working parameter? 1.08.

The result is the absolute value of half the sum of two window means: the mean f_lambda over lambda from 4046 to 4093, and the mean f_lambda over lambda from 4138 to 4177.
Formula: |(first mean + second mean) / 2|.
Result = 5.82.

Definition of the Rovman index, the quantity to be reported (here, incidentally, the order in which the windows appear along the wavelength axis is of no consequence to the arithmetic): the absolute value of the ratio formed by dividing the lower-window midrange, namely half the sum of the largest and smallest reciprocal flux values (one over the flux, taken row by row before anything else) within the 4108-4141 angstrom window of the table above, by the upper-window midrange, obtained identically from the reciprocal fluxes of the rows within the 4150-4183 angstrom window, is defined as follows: 1.09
